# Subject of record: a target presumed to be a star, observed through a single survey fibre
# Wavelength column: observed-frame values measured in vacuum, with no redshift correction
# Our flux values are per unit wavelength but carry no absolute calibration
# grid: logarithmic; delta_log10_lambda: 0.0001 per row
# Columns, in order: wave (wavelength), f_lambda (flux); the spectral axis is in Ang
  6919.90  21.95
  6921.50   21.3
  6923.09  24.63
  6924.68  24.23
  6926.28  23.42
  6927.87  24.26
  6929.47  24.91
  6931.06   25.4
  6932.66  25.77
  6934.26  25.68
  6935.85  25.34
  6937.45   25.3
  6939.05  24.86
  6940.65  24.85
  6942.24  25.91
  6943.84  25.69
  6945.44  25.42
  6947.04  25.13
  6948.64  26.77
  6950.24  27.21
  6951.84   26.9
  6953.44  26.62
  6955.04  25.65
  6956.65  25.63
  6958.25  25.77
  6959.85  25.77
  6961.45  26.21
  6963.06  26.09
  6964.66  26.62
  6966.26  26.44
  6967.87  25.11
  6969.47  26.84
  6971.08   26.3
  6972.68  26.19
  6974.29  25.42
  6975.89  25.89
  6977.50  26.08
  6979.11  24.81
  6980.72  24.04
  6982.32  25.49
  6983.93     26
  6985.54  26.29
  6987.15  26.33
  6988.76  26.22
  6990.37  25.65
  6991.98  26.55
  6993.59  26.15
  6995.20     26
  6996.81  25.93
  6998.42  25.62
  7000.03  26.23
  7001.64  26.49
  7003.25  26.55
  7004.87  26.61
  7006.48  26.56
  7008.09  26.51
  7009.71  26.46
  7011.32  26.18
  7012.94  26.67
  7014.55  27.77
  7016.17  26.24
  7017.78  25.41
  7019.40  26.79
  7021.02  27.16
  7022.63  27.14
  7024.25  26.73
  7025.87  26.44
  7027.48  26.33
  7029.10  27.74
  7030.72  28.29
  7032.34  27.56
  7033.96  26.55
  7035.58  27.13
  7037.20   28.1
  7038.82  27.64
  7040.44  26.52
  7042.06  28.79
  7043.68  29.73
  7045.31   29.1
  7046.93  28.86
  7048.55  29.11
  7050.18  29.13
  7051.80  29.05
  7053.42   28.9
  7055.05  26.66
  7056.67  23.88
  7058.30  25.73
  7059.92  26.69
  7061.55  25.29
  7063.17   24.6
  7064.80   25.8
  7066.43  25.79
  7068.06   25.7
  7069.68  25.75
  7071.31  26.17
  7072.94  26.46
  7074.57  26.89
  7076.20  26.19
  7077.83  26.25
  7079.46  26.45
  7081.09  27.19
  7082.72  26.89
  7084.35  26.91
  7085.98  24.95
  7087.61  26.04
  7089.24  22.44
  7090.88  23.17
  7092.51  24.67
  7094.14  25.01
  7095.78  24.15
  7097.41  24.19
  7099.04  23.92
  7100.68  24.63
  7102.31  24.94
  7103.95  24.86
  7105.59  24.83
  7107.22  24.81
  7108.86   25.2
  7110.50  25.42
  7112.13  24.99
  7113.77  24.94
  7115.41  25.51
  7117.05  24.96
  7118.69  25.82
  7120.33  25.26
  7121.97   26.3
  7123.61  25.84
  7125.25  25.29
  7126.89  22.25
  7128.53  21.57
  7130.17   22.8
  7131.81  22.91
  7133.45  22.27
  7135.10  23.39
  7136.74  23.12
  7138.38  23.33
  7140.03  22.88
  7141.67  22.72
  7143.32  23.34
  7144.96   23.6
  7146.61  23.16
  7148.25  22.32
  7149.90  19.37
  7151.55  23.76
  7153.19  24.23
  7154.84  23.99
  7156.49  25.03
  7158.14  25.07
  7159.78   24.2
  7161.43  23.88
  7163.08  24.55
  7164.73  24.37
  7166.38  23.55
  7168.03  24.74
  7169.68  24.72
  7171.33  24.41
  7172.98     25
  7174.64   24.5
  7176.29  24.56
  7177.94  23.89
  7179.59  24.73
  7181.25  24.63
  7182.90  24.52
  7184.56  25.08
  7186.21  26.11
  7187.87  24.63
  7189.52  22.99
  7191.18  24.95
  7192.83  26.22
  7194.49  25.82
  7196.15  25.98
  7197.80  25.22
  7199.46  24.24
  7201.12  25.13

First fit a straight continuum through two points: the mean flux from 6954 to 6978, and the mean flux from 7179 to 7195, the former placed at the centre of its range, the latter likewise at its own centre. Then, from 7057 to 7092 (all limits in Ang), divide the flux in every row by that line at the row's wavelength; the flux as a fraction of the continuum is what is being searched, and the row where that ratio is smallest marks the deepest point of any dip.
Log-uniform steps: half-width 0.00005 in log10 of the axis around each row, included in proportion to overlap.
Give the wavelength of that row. 7089.24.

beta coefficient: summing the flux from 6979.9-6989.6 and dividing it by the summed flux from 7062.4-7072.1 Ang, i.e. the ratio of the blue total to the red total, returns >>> 1.00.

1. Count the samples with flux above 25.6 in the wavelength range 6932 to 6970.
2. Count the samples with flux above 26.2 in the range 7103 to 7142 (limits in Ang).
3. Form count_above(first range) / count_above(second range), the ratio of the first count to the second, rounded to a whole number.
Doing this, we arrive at 17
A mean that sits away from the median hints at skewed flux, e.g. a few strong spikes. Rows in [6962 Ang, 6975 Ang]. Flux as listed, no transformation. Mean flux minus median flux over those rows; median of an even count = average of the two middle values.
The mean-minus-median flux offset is -0.12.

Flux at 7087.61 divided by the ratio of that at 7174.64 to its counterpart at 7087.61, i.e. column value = 27.7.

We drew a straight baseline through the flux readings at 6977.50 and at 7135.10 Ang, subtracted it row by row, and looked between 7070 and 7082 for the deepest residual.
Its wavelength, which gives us 7071.31 Ang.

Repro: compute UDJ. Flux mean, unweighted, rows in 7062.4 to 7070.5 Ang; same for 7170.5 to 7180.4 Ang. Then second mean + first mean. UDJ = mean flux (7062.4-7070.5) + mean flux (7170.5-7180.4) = 50.0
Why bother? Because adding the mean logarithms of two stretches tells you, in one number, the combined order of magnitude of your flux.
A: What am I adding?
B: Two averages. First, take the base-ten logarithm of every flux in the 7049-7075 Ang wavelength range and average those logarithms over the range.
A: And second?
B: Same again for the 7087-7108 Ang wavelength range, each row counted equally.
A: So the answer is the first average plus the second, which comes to 2.81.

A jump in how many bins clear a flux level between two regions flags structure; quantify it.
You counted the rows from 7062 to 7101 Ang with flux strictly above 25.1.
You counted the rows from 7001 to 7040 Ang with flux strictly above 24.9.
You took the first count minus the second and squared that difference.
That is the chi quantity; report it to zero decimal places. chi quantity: 100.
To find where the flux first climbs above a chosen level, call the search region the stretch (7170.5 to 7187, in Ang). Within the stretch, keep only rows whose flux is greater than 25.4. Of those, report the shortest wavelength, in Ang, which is 7186.21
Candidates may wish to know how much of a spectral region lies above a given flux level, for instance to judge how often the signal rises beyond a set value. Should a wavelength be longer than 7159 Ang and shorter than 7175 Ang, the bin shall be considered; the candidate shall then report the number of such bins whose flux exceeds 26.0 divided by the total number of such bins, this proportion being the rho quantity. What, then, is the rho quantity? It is 0.00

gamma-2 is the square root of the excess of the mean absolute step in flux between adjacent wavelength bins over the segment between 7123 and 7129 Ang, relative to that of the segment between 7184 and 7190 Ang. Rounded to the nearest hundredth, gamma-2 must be 0.20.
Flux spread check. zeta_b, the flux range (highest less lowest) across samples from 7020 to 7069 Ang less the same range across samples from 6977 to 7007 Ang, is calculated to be 3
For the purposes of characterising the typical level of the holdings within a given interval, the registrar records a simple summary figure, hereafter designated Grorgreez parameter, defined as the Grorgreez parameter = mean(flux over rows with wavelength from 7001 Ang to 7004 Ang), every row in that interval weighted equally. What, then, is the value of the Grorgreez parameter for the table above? 26.5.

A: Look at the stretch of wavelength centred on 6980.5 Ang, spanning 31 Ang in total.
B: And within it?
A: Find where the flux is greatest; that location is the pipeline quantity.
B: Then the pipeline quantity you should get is 6969.47 Ang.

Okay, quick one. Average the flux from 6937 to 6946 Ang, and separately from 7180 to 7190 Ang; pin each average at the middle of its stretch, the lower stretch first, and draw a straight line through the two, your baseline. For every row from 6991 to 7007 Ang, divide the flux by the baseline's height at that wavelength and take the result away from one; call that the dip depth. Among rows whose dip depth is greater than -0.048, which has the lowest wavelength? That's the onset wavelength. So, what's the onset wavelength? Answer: 6993.59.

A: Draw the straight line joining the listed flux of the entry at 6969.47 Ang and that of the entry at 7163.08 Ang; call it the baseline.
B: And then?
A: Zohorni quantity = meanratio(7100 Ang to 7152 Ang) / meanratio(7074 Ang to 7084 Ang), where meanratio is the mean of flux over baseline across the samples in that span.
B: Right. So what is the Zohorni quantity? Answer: 0.92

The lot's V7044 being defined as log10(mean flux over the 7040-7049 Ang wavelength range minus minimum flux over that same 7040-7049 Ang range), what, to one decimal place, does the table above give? 0.3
